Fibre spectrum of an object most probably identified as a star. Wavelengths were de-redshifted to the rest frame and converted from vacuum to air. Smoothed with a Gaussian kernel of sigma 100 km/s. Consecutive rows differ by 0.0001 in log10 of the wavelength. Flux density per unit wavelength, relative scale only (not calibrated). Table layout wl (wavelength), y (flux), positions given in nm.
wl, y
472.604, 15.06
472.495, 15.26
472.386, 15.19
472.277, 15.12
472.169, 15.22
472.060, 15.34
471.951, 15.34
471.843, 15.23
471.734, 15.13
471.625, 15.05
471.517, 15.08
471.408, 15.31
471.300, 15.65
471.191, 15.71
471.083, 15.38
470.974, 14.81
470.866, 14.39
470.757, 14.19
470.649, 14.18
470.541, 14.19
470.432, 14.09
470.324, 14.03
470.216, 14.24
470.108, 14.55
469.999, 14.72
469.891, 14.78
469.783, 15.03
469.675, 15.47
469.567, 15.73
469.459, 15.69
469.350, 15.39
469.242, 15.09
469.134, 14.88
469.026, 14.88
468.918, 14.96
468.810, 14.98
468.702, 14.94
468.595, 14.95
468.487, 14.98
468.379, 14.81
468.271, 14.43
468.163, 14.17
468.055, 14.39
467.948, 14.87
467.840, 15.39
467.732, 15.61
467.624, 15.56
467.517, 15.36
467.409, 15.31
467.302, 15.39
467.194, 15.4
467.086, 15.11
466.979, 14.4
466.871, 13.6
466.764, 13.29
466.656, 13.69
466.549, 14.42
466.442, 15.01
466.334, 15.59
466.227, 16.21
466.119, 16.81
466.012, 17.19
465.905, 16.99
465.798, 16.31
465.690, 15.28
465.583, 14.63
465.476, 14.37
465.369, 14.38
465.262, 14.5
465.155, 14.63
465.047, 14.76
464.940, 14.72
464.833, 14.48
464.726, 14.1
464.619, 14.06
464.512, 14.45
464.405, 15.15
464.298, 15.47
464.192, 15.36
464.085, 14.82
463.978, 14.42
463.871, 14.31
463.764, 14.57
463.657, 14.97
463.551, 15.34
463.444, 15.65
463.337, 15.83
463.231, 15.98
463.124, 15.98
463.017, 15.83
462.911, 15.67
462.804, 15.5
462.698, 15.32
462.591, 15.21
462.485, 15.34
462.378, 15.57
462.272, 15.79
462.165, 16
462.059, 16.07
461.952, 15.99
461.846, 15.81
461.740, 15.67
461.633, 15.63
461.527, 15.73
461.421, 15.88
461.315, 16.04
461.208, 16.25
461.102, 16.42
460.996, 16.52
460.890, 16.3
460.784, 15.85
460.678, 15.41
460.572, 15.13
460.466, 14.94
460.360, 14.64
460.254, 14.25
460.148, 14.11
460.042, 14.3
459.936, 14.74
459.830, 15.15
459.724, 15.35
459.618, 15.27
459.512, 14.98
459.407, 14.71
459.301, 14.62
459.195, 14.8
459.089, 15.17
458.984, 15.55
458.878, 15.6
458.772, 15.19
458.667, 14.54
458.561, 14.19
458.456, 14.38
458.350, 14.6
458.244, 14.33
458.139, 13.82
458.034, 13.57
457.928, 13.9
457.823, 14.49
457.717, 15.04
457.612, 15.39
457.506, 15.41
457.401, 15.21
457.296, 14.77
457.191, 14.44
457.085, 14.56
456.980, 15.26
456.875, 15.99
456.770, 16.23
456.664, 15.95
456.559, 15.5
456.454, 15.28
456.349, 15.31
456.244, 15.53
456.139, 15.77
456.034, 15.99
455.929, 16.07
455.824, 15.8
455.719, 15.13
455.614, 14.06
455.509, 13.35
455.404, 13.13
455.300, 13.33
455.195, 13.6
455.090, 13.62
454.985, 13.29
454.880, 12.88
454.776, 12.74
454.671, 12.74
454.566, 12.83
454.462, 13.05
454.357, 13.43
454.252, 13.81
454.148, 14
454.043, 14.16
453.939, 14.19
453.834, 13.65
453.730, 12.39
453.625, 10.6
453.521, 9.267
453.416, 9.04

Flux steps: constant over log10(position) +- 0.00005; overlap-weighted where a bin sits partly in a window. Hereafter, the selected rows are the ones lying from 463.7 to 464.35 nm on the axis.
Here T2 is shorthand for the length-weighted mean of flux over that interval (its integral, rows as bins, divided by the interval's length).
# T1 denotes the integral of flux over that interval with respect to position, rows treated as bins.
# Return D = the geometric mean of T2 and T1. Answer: 11.95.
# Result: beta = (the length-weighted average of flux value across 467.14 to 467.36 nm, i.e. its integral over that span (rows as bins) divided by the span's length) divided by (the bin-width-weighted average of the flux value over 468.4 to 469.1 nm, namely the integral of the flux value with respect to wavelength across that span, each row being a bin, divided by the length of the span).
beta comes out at 1.03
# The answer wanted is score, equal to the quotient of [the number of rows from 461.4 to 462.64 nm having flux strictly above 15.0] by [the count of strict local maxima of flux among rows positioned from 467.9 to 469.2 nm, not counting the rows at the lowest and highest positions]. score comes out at 6.0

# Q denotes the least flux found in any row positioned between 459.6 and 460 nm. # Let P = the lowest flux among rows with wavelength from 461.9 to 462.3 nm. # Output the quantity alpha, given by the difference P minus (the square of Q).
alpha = -201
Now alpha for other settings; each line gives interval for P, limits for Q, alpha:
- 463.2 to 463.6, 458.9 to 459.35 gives -198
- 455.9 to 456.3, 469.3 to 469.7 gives -221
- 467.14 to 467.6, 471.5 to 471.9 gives -211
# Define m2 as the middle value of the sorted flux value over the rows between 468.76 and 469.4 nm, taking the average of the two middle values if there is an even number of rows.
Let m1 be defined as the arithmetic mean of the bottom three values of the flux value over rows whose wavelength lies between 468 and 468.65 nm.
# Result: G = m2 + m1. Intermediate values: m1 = 14.3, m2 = 15.0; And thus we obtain 29.3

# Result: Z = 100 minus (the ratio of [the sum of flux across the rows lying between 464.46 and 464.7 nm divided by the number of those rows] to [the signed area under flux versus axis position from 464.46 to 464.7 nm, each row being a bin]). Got 95.83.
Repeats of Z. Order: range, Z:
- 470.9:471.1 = 94.96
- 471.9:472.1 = 94.99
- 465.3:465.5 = 95.01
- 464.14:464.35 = 95.26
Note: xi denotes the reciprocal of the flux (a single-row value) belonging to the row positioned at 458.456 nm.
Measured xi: 0.0695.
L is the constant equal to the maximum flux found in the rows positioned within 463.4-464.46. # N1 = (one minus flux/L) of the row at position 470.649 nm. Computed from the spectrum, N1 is 0.09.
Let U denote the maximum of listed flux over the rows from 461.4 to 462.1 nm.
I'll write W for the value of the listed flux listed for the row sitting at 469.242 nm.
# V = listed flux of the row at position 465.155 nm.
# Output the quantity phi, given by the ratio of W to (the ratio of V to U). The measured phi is 17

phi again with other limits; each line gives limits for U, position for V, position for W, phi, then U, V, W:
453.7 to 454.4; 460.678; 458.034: 12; 14.19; 15.41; 13.57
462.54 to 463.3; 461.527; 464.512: 15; 15.98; 15.73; 14.45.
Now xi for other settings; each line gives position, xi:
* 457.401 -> 0.0657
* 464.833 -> 0.0691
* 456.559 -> 0.0645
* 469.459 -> 0.0637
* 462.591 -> 0.0657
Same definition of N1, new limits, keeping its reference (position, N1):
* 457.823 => 0.07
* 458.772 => 0.03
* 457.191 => 0.08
